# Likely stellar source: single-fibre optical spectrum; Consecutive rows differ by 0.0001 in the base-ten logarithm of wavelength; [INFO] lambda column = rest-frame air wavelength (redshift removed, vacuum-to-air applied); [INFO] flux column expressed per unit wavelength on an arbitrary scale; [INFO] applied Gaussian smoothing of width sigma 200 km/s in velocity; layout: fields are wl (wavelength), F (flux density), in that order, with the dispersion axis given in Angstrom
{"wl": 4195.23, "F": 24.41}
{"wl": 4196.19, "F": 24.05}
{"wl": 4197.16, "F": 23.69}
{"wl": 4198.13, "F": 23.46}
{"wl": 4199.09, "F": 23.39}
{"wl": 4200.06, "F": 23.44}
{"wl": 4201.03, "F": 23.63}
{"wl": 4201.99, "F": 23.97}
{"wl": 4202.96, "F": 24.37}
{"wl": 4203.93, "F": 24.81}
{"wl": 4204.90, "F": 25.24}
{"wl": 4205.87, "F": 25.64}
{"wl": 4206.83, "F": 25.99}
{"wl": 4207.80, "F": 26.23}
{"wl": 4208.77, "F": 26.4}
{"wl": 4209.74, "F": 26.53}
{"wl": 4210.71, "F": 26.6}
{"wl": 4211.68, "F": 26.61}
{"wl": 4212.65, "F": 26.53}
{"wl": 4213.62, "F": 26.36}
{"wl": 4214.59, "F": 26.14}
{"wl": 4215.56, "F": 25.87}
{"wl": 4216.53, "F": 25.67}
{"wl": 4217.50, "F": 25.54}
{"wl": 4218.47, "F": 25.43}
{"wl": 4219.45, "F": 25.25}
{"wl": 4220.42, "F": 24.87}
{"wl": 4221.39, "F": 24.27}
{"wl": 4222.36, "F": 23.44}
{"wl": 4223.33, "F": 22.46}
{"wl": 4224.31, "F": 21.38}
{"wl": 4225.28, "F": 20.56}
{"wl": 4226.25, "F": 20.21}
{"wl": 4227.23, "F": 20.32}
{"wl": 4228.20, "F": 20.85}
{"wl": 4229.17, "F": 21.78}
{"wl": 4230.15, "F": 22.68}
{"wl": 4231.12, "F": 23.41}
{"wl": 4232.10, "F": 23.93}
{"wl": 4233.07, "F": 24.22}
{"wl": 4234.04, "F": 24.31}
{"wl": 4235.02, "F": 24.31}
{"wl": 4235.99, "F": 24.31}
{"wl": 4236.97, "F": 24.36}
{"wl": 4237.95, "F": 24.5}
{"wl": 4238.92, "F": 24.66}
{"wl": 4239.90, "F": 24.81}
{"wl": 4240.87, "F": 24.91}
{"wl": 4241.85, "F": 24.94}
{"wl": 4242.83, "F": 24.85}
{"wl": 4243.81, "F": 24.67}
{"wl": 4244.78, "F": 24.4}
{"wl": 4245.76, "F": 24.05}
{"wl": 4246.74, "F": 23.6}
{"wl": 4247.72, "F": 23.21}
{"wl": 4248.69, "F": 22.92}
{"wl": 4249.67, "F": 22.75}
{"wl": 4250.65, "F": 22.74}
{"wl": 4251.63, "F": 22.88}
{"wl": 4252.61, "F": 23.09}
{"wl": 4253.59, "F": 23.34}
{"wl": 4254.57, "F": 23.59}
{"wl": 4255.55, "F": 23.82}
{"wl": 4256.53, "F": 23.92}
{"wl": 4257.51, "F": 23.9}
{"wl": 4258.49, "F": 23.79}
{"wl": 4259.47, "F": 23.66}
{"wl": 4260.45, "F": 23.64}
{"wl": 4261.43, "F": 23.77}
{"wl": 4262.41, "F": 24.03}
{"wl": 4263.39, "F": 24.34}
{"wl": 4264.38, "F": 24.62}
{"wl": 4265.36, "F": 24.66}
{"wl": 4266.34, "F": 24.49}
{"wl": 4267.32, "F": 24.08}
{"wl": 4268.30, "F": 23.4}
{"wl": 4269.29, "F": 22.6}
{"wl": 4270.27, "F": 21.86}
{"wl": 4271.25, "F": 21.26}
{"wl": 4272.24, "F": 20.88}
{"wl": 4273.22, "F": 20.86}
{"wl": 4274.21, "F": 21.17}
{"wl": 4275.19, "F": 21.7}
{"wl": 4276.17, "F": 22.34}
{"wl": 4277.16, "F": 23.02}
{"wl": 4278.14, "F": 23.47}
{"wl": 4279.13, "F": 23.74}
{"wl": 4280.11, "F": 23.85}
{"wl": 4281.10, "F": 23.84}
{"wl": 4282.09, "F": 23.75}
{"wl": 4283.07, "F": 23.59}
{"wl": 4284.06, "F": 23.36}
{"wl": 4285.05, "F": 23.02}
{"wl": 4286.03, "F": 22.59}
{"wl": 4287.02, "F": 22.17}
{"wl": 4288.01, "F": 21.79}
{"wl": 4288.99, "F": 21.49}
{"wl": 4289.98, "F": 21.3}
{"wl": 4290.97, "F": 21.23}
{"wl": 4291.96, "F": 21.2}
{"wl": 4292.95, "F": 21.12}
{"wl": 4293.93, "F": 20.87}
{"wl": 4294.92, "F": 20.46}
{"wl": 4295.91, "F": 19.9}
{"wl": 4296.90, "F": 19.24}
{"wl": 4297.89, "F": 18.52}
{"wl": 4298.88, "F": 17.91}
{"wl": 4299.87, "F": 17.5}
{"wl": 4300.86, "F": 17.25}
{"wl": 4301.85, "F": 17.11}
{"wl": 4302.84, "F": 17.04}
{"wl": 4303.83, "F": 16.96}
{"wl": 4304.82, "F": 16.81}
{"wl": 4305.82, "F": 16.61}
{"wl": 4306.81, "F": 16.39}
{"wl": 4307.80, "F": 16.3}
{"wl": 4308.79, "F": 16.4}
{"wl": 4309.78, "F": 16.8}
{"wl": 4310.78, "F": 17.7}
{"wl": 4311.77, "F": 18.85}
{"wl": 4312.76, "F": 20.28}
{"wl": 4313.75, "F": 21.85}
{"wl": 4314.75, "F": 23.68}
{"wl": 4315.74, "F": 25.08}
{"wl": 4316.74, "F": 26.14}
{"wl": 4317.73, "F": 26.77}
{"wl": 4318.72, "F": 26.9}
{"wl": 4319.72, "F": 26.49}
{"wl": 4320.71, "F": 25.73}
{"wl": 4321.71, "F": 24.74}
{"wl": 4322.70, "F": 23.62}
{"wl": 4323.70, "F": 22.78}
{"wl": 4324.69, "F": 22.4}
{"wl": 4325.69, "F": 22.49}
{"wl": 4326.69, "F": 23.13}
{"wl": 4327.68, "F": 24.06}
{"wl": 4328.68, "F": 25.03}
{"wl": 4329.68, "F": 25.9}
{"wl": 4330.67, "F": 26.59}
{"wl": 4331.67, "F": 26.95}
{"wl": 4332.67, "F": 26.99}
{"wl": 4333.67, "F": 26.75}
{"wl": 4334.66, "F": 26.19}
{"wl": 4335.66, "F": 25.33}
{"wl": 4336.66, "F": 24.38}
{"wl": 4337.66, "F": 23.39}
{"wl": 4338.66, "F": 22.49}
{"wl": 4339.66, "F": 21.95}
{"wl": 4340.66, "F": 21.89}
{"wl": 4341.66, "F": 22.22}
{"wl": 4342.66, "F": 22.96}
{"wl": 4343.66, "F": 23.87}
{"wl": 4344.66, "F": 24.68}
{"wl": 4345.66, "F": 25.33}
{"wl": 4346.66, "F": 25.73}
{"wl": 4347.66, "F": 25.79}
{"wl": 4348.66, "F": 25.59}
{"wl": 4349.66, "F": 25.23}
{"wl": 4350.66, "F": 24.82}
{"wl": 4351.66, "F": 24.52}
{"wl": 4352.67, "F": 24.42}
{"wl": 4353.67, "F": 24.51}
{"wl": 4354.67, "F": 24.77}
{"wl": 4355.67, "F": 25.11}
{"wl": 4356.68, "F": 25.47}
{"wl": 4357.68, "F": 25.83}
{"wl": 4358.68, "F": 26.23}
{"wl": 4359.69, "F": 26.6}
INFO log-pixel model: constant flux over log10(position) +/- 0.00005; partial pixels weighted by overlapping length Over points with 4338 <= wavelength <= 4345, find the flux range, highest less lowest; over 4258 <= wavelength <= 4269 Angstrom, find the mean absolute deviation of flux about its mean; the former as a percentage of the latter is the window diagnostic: 778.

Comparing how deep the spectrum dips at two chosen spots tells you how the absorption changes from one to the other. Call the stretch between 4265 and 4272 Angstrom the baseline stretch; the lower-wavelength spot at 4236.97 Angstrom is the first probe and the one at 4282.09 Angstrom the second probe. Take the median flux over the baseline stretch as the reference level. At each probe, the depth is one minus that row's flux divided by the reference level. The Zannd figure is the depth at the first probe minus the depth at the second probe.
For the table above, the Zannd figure -0.03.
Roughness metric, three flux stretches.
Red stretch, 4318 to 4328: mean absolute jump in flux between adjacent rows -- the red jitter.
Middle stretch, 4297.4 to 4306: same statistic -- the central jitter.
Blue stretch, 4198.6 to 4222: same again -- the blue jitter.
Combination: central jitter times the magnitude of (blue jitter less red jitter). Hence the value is 0.11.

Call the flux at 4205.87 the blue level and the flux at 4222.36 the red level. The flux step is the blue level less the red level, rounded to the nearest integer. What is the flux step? 2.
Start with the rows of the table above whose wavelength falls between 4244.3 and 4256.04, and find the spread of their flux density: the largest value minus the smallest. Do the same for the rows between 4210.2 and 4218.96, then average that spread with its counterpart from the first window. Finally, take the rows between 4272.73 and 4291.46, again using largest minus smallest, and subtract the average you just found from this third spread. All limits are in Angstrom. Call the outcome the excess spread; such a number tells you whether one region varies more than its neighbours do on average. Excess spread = 2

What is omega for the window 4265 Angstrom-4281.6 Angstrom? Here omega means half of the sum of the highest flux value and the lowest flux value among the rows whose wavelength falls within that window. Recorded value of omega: 22.8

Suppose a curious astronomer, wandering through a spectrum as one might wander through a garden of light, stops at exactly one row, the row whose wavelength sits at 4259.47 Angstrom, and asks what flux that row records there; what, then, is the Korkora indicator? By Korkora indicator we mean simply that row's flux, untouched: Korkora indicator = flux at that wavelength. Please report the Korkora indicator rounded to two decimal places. 23.66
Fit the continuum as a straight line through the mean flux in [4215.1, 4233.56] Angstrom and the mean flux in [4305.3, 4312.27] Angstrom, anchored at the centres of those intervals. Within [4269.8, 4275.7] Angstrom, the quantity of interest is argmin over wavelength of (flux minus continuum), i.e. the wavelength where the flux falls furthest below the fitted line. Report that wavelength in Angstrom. 4272.24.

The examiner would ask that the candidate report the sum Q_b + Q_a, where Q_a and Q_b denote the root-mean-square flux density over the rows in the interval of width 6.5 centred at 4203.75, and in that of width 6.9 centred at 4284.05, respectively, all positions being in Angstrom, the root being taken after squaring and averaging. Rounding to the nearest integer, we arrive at 48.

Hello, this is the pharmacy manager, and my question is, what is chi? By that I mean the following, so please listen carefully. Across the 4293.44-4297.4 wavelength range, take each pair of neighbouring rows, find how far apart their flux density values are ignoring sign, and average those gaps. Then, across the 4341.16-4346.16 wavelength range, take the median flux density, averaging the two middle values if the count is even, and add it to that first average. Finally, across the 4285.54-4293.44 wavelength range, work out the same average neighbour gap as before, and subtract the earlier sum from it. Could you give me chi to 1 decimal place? -24.2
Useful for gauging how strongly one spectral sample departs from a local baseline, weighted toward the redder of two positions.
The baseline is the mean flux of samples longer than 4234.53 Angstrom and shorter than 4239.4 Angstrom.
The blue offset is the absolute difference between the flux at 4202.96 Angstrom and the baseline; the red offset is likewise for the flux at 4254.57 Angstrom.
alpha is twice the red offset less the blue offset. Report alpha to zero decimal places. 2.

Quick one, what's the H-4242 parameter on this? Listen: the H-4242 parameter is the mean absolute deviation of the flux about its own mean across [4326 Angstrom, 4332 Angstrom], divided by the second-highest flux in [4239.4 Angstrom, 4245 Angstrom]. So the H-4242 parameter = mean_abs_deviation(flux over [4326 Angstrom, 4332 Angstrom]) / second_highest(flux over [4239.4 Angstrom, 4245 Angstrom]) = 0.048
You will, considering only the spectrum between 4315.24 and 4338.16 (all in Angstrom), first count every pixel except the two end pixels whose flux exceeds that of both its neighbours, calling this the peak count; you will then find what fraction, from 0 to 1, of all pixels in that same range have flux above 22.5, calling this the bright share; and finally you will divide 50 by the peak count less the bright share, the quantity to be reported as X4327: 46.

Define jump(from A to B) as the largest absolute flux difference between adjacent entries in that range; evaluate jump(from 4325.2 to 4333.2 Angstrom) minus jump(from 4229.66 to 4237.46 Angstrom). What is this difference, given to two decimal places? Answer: 0.24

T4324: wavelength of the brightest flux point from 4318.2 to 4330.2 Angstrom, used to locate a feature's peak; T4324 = 4318.72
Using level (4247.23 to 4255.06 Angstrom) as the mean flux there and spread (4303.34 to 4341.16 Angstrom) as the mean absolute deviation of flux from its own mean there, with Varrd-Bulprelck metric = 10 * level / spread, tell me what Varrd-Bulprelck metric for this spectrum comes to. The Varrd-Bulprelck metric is 77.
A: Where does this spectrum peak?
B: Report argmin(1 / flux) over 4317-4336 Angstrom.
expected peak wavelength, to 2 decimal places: 4332.67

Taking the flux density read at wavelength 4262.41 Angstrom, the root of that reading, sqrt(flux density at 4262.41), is 4.90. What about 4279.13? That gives 4.87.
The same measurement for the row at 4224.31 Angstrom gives 4.62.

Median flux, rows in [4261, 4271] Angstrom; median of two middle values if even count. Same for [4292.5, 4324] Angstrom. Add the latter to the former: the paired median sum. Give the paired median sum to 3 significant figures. 43.6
